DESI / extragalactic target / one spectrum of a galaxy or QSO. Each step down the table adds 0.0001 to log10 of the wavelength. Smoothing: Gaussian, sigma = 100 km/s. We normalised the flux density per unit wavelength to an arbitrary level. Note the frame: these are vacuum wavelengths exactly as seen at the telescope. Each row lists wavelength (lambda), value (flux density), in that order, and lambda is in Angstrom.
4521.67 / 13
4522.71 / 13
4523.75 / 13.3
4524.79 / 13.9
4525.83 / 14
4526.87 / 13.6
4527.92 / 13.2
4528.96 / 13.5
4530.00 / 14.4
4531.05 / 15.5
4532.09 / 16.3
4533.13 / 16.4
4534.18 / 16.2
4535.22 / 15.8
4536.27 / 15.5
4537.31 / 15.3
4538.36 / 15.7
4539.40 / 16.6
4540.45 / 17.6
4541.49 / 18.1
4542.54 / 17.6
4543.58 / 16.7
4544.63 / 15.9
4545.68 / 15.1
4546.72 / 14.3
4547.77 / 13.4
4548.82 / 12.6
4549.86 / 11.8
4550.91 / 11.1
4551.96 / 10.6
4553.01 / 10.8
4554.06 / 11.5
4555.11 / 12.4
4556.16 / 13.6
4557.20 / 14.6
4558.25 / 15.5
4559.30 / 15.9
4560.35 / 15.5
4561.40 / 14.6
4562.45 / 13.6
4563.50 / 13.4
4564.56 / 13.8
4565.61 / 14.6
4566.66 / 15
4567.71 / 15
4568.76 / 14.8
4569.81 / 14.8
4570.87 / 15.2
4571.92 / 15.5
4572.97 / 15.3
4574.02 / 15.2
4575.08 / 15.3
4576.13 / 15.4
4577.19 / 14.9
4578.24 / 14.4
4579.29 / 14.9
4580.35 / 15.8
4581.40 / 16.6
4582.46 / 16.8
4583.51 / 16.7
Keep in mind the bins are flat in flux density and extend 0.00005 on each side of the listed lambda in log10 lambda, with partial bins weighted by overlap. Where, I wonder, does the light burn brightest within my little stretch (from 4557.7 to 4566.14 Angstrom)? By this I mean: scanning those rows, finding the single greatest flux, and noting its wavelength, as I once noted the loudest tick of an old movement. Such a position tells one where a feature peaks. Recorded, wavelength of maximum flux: 4559.30 Angstrom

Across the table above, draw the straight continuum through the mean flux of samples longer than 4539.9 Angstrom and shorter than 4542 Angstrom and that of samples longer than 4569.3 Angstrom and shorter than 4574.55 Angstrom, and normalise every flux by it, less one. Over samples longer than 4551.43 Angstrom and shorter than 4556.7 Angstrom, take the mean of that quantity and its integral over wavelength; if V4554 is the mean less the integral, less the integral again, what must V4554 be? 2.8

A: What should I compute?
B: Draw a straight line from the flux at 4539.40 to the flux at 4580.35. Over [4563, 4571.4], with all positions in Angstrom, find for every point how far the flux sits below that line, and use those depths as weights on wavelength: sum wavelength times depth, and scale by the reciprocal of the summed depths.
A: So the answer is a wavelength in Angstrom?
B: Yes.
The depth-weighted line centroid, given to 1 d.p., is 4566.3 Angstrom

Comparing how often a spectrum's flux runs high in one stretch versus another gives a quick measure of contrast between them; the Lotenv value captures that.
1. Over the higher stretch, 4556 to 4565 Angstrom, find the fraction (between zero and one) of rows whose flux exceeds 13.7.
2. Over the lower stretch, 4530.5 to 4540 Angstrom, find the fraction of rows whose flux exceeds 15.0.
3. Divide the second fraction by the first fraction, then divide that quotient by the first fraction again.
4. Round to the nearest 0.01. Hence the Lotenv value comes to 2.25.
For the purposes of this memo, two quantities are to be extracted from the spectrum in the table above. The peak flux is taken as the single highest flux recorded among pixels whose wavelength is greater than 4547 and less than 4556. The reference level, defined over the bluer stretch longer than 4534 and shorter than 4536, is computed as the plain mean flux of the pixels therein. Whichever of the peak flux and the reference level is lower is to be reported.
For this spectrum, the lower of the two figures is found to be 13.4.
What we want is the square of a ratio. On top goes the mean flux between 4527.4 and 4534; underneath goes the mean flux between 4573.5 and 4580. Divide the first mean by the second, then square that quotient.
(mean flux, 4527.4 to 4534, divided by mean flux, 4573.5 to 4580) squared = 1.0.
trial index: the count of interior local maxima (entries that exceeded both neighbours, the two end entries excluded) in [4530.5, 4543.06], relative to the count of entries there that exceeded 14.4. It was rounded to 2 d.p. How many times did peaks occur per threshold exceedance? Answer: 0.17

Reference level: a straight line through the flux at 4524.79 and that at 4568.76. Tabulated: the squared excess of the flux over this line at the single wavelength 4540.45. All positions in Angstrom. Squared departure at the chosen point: 11.4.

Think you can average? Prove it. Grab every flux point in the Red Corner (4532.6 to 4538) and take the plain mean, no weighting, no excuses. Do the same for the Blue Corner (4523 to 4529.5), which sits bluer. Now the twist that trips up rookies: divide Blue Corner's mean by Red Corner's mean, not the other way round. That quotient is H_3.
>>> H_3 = 0.86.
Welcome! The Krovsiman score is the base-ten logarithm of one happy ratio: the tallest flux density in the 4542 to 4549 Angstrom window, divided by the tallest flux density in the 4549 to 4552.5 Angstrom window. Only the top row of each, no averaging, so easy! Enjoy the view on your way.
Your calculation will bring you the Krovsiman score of 0.17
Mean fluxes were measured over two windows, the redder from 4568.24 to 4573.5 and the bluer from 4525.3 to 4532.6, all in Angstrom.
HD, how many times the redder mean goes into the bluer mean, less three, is -2.05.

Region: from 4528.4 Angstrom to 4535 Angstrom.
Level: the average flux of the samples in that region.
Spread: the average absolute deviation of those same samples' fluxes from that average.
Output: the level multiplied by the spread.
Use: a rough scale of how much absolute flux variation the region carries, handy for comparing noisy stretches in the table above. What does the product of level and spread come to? 15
